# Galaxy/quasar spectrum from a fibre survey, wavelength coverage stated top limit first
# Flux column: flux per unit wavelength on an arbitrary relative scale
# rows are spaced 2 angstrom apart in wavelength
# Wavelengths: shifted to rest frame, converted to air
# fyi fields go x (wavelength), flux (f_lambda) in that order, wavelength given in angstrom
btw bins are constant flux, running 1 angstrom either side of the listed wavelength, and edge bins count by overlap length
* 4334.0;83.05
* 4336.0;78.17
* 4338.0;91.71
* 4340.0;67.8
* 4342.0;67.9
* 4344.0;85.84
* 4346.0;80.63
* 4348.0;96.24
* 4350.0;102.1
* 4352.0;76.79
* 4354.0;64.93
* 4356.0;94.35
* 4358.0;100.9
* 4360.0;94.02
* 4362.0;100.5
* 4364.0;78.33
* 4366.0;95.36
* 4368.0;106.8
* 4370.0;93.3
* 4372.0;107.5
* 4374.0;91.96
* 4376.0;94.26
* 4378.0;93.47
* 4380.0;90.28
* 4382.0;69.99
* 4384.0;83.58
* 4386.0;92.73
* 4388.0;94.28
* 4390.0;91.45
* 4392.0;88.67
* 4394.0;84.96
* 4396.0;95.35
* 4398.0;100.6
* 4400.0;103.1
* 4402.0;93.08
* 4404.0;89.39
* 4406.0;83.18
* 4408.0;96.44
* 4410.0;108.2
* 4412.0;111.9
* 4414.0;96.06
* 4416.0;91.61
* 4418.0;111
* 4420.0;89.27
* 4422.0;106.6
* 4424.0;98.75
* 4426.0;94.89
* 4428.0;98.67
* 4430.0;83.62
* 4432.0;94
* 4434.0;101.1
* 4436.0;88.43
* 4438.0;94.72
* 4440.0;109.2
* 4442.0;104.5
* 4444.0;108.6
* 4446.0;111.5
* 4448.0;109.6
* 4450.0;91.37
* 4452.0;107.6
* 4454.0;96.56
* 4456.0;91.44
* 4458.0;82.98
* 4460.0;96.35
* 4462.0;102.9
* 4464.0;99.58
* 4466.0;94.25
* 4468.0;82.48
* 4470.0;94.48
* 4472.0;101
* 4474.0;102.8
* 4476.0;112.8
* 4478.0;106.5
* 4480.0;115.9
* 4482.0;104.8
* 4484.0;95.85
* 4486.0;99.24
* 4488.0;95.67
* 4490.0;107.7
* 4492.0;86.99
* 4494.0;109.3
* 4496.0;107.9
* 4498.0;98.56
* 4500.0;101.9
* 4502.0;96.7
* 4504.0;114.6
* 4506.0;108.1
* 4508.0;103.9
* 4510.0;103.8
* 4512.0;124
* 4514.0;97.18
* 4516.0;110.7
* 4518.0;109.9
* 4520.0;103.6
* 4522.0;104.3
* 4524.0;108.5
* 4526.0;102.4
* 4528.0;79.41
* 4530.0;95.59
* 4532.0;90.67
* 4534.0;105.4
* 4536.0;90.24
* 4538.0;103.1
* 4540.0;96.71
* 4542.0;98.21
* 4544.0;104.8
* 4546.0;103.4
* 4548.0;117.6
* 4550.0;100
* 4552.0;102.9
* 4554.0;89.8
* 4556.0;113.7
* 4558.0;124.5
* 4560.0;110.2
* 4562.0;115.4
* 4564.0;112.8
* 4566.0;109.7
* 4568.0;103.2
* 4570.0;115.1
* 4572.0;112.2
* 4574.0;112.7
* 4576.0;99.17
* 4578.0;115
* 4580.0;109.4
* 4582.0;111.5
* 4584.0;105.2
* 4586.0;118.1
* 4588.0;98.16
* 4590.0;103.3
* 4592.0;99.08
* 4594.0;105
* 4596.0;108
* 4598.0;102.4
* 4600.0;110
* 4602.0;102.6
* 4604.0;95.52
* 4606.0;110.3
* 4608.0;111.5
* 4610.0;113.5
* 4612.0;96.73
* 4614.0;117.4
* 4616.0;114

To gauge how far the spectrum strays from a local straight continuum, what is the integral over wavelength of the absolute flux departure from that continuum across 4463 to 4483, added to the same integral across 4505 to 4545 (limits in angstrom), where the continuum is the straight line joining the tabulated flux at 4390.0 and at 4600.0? 425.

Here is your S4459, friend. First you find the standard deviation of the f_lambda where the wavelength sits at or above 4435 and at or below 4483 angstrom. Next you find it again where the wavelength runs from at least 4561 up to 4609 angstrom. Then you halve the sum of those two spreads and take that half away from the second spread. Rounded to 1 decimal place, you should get -1.5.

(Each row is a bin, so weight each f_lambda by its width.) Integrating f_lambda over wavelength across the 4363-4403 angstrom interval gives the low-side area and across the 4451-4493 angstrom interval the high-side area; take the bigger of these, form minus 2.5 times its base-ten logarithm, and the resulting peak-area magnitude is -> -9.05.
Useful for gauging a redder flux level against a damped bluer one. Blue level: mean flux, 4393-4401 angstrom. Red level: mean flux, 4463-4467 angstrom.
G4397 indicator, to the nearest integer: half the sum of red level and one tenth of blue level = 53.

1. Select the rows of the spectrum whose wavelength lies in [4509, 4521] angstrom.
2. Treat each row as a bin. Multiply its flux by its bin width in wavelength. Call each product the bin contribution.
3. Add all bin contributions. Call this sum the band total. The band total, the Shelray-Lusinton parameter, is 1298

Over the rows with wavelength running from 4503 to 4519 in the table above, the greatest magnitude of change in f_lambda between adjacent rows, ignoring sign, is 26.8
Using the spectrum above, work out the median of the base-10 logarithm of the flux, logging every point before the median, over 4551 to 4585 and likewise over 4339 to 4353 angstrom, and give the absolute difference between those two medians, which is 0.141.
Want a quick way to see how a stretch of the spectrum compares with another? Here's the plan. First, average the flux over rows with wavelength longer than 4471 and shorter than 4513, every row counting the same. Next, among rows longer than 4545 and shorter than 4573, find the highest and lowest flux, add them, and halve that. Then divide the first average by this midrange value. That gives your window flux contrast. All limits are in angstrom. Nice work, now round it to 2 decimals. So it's 0.98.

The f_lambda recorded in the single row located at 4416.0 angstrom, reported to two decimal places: 91.61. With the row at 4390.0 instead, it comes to 91.45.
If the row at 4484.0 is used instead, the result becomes 95.85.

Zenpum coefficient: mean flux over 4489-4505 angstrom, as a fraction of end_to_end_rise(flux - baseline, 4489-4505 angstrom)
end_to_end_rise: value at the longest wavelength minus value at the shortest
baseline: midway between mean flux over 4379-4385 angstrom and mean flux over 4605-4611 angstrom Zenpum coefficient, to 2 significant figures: 15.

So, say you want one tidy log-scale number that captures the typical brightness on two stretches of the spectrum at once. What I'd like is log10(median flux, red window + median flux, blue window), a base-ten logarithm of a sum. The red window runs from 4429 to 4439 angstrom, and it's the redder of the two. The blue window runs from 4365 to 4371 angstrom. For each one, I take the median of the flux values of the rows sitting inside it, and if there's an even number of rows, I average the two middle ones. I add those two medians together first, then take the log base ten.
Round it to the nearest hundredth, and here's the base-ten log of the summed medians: 2.28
